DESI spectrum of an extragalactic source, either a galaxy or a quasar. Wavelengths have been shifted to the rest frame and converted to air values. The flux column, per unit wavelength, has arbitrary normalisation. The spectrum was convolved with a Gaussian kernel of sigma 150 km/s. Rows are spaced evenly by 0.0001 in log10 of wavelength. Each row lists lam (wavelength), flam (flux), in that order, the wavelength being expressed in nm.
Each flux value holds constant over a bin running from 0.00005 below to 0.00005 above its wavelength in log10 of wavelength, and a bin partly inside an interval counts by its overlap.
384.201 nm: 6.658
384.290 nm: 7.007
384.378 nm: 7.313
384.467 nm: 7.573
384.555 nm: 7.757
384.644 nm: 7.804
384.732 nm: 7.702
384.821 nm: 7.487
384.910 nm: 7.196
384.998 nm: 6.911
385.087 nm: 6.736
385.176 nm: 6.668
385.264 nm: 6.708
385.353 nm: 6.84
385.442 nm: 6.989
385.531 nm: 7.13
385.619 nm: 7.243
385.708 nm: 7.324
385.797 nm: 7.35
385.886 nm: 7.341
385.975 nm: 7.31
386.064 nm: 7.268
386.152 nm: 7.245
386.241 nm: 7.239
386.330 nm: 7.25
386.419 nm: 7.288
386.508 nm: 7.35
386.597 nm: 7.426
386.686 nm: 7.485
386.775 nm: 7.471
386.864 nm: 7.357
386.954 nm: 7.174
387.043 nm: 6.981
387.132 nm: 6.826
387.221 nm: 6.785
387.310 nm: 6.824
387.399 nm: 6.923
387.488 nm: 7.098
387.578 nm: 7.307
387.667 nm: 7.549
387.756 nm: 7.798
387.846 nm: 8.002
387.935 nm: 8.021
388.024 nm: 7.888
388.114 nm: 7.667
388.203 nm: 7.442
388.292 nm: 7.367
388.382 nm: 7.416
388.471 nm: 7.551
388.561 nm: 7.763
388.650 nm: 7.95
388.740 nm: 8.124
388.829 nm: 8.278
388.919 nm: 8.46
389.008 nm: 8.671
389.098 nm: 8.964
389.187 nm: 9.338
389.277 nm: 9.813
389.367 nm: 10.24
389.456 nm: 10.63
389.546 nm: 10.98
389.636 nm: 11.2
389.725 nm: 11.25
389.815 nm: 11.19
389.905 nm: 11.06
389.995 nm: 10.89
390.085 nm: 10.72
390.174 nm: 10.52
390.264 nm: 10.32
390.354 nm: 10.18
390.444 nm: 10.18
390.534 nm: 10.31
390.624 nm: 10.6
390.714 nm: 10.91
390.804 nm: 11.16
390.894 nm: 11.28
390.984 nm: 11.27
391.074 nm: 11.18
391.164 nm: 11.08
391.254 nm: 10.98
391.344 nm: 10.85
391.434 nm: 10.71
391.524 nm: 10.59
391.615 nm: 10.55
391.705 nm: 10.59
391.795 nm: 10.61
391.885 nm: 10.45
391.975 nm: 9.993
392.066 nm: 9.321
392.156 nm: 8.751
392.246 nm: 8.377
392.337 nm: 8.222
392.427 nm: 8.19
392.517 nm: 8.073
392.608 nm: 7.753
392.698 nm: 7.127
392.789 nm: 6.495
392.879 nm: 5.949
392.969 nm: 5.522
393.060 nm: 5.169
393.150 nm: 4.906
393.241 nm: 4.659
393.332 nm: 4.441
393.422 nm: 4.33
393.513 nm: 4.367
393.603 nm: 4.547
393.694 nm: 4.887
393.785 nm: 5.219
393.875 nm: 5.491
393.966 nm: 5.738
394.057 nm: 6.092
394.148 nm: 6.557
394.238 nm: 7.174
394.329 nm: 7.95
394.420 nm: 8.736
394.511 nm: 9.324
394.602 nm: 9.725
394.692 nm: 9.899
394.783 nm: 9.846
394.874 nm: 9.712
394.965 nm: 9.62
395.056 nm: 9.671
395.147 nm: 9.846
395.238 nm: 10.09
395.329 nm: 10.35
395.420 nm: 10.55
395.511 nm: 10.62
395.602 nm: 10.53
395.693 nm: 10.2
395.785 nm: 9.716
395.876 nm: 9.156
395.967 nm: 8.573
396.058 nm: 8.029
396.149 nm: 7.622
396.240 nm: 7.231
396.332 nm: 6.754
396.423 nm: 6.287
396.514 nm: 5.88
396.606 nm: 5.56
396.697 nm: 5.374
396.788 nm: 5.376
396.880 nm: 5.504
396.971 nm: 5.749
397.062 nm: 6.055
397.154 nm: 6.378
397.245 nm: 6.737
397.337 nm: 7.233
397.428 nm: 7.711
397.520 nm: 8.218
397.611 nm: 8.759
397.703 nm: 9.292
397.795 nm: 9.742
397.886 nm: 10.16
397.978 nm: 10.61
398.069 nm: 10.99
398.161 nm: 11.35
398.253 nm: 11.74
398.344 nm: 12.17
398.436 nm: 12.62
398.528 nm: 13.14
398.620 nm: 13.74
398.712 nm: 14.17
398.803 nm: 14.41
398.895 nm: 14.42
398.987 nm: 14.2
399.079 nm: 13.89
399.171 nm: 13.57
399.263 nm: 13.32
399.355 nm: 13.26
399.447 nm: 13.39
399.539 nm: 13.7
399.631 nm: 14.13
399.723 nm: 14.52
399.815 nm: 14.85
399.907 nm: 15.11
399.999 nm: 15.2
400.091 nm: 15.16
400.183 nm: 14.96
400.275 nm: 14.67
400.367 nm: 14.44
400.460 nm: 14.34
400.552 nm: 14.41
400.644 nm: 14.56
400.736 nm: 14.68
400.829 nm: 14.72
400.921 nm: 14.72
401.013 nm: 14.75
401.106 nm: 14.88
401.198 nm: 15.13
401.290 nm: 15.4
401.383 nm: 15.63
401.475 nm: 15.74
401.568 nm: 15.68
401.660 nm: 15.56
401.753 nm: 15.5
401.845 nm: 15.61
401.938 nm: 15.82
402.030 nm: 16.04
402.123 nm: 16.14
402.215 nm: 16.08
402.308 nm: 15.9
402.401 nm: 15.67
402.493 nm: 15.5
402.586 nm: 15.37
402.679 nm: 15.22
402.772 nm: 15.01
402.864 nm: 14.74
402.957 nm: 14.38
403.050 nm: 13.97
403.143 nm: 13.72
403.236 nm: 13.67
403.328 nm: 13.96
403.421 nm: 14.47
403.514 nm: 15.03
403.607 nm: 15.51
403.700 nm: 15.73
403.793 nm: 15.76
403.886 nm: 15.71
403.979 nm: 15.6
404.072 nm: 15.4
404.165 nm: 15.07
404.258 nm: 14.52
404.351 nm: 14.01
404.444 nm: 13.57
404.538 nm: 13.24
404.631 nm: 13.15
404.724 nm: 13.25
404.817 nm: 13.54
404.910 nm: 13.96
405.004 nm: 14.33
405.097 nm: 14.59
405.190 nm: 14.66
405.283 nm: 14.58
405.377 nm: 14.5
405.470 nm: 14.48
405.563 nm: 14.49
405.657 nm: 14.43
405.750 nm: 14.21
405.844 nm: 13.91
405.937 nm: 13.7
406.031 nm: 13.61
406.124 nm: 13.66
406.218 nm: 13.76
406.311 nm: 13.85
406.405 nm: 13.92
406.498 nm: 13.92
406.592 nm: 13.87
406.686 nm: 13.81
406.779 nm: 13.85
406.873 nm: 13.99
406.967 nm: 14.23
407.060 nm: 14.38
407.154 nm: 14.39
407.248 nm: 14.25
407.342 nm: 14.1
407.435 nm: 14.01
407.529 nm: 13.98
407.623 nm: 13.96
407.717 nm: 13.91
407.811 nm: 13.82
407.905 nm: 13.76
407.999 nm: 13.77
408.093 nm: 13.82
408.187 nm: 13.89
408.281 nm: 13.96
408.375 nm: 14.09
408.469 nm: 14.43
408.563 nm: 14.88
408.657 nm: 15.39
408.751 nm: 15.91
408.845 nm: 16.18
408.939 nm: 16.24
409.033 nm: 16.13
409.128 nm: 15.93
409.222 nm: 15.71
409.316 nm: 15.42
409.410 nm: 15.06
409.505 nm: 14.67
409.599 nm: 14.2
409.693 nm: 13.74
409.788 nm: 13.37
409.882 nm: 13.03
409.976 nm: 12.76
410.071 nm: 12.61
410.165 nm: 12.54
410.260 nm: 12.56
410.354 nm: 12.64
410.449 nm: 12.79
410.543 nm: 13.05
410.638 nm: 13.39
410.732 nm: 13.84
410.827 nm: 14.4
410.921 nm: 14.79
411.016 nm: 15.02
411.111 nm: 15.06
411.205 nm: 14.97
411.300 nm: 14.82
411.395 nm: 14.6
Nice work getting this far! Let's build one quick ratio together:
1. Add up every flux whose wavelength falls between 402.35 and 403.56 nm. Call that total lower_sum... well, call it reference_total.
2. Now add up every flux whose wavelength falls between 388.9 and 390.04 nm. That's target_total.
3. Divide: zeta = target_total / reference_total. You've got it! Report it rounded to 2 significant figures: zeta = 0.70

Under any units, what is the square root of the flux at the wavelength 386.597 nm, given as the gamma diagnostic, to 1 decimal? 2.7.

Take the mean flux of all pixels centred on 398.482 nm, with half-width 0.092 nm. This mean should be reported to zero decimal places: 13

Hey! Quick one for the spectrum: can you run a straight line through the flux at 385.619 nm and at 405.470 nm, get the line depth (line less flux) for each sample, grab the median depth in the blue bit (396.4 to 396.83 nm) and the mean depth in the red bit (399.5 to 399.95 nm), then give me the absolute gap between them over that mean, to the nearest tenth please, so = -3.7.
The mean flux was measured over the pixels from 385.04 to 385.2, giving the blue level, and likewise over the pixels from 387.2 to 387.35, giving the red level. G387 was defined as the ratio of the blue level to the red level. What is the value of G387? 1.0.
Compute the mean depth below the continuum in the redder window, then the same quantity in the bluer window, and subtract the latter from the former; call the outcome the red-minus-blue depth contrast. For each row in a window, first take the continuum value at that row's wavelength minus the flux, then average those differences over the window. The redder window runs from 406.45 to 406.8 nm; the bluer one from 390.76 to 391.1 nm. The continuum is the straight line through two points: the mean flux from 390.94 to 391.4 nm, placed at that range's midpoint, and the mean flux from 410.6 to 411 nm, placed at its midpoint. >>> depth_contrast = 0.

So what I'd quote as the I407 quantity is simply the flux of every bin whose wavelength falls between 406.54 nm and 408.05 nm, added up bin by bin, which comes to 224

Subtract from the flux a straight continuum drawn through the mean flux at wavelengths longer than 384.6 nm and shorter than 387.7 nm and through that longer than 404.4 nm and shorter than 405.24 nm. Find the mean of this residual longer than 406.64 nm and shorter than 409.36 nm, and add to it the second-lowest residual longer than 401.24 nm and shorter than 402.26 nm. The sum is 2.5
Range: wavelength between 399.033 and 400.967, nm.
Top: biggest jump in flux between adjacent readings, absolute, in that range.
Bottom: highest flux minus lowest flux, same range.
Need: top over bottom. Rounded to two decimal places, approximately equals 0.22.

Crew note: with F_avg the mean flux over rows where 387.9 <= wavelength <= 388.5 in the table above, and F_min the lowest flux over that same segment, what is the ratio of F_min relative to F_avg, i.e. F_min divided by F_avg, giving 0.967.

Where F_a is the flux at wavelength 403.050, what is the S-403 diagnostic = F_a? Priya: 13.97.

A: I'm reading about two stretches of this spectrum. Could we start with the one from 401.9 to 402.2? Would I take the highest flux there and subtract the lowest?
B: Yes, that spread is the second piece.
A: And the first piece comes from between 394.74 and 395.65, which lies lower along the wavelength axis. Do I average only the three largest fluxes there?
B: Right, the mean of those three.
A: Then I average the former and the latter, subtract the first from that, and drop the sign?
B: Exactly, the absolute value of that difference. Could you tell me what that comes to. 5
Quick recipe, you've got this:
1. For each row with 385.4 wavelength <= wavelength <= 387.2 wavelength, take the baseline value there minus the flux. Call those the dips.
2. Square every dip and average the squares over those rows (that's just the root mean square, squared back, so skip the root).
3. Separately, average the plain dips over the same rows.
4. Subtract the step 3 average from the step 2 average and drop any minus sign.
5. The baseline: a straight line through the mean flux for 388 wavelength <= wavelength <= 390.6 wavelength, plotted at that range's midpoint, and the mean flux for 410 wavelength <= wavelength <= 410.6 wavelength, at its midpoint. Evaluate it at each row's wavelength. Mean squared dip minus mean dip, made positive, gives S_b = 1.2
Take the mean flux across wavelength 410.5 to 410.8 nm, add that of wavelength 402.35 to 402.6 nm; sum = 29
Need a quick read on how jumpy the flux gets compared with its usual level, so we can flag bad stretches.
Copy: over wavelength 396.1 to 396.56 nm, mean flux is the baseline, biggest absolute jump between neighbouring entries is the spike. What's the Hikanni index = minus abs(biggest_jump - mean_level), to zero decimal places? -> -6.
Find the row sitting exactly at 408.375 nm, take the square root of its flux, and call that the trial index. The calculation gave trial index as 3.75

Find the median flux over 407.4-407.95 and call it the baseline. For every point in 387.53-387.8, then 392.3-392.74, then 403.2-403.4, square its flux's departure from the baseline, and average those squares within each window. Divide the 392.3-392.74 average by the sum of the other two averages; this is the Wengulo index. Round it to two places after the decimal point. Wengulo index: 0.90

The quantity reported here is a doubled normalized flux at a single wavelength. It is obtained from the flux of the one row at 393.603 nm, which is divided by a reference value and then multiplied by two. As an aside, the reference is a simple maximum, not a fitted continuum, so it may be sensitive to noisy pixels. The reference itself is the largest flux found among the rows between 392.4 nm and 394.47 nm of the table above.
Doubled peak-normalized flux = 1.0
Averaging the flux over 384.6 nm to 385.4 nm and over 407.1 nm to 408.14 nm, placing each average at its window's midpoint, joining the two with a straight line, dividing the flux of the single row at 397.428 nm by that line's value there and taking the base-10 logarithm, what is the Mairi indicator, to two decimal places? -0.15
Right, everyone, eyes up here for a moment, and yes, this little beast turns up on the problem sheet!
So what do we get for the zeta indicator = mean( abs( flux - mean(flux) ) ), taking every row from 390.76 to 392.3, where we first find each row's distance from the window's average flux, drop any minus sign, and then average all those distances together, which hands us 0.63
